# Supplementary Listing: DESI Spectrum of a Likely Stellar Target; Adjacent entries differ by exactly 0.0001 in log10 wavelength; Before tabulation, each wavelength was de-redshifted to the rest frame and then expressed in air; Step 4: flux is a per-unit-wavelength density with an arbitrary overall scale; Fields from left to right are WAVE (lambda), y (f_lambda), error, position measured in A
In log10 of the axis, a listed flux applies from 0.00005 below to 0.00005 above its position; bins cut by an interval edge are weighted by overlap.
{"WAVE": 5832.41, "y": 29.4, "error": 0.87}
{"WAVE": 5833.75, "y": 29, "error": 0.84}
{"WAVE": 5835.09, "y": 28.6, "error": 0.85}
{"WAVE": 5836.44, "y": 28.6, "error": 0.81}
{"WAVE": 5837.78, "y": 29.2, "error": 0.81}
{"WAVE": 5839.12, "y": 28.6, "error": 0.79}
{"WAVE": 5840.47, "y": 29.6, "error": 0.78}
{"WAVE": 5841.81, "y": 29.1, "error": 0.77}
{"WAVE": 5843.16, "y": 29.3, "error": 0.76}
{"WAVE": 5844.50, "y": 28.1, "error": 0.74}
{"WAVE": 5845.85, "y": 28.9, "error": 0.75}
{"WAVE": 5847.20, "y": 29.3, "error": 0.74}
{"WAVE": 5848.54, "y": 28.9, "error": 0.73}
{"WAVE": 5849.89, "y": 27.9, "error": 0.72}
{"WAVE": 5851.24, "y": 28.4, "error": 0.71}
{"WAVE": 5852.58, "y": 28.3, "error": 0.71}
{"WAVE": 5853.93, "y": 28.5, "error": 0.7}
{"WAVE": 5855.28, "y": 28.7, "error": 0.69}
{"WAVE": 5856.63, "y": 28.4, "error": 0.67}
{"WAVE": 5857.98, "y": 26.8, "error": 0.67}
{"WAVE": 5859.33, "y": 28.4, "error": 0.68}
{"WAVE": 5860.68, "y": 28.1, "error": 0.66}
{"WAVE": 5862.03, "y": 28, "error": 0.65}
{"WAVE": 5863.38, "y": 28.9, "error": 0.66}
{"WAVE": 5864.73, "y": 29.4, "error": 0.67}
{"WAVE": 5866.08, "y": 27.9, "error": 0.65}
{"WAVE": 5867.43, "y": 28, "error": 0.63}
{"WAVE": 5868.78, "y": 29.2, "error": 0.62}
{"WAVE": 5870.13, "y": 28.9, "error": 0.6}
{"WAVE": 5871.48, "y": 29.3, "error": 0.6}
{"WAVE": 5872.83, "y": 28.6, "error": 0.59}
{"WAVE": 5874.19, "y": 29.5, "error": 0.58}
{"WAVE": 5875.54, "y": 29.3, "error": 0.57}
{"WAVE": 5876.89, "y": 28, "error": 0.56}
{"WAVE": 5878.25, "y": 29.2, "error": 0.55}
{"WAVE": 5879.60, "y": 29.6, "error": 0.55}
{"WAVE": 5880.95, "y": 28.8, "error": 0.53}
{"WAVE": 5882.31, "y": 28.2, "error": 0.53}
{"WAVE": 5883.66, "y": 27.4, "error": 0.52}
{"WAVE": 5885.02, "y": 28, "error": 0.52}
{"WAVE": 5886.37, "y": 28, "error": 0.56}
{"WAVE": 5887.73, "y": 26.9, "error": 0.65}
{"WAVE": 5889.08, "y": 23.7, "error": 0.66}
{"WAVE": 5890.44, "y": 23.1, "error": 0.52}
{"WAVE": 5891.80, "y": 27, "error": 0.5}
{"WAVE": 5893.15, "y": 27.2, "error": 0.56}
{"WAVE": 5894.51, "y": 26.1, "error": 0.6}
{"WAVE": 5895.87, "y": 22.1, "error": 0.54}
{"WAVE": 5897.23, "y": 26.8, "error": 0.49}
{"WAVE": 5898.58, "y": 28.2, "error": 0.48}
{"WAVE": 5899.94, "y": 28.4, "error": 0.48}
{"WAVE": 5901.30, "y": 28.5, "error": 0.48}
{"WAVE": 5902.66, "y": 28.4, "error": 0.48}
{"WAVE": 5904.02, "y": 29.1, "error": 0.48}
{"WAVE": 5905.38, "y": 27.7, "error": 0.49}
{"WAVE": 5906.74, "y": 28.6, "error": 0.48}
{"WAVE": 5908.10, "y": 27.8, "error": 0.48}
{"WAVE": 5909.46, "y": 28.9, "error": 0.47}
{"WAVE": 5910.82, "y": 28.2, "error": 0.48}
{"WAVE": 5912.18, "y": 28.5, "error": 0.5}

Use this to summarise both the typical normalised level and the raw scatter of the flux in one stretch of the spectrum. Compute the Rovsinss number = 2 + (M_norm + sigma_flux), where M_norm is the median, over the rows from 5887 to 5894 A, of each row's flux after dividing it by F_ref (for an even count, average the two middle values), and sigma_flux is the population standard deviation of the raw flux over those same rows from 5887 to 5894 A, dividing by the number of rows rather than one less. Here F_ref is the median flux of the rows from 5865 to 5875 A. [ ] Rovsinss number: 4.72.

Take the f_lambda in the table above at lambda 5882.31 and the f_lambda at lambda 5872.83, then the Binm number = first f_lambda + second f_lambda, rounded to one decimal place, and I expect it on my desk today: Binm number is 56.8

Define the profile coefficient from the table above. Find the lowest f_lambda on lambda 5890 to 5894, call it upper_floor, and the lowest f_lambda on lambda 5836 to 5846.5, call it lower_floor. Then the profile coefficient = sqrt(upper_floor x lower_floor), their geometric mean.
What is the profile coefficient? 25.5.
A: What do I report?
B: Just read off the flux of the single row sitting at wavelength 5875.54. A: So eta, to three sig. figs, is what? 29.3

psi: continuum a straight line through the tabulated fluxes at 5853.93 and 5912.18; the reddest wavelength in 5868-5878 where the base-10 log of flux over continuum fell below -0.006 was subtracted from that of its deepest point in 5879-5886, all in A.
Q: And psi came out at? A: 6.8 A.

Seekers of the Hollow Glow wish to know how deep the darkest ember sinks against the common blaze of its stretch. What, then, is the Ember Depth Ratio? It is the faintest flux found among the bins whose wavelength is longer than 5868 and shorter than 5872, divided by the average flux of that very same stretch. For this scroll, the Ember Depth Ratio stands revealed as 0.992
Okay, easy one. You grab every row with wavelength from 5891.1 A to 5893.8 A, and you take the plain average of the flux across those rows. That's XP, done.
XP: 27.1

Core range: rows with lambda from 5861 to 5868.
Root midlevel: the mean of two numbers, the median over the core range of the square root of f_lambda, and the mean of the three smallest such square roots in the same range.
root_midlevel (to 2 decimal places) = 5.29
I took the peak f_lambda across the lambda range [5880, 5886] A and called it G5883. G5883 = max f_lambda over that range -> 28.8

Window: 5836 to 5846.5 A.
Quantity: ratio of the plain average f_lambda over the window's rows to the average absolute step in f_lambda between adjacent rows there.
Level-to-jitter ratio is 41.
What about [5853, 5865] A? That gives 41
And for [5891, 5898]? 10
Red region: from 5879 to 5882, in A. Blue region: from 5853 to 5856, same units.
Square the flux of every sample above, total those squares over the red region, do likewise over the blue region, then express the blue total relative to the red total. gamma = 0.959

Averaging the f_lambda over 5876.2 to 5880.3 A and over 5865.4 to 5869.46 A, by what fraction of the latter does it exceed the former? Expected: -0.020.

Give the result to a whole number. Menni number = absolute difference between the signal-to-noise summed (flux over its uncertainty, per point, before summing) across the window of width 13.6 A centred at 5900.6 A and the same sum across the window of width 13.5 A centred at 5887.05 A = 64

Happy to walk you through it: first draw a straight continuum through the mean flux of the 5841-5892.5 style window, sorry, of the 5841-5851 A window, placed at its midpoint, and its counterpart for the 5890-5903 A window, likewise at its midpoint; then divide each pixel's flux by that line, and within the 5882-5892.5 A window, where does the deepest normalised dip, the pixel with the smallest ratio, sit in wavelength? 5890.44 A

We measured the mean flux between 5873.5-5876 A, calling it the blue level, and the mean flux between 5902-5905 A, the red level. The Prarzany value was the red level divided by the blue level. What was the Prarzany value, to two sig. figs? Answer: 0.98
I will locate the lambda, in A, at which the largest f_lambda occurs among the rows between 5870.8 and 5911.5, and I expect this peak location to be 5879.60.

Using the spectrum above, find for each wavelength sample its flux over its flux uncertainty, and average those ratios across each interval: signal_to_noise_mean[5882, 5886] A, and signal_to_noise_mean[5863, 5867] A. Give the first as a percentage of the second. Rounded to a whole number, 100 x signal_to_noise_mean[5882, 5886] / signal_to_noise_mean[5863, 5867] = 122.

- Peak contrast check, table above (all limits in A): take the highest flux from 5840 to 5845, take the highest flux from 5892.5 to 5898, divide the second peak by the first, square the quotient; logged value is 0.84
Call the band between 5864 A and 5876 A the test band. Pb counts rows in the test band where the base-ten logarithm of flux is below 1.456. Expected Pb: 2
